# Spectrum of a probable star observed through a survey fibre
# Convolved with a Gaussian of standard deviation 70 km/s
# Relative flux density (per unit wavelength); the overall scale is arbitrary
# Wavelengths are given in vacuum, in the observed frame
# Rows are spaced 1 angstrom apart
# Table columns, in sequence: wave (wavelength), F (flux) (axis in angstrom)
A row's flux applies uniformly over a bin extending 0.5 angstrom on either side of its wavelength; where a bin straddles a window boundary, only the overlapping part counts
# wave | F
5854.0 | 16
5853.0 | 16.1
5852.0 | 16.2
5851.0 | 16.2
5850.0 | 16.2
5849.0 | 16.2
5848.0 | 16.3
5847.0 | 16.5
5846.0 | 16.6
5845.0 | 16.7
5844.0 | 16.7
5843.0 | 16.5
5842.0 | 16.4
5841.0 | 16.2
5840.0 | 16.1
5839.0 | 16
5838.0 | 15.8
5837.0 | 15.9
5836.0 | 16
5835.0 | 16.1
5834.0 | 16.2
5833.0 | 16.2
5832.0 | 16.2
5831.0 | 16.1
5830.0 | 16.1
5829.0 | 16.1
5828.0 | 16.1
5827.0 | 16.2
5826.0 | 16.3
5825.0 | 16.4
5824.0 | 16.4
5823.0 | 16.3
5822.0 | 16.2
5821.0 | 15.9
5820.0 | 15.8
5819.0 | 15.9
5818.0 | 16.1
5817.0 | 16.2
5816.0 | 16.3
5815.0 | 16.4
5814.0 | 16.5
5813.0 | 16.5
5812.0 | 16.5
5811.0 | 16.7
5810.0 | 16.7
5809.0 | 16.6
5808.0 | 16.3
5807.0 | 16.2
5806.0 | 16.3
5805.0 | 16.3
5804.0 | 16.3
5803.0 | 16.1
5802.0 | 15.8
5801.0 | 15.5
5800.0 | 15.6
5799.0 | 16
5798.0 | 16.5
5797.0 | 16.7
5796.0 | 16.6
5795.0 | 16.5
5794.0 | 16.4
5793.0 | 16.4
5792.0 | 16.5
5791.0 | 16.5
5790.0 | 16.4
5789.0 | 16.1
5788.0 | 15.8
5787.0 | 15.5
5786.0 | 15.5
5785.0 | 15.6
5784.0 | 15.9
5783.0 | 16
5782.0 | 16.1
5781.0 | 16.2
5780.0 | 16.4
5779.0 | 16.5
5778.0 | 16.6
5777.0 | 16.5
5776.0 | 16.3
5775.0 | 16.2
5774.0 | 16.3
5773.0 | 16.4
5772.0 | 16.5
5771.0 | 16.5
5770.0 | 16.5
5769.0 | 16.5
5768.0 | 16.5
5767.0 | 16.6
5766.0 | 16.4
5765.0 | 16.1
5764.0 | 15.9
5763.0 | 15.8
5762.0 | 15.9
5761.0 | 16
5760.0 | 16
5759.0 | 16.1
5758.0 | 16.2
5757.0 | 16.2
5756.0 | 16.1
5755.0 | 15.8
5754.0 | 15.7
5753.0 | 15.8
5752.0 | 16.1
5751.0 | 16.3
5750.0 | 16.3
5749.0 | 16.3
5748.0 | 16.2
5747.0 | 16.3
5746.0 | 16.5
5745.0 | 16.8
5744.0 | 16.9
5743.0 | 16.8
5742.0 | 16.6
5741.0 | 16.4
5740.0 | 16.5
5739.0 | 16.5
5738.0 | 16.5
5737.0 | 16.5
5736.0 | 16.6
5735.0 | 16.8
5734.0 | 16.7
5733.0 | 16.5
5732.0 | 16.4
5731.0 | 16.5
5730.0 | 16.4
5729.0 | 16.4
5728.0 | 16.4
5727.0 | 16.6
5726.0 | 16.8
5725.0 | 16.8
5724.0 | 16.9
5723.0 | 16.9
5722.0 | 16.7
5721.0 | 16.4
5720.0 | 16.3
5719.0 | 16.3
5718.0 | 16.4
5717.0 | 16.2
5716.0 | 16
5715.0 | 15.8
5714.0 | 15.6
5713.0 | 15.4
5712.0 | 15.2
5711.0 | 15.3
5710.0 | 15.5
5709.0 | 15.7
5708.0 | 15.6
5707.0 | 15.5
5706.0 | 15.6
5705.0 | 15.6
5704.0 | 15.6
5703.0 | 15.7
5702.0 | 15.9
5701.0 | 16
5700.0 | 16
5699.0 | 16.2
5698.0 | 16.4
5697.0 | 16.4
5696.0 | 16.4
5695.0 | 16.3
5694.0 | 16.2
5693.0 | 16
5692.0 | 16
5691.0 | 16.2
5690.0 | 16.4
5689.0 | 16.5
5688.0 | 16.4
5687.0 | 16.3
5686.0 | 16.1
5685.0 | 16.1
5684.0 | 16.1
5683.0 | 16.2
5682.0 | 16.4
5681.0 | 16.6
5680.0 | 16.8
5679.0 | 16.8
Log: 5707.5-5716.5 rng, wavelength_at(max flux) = 5716.0 angstrom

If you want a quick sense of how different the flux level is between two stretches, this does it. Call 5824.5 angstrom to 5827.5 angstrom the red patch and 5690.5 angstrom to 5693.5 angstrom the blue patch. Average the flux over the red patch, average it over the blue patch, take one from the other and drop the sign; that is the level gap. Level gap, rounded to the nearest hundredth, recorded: 0.23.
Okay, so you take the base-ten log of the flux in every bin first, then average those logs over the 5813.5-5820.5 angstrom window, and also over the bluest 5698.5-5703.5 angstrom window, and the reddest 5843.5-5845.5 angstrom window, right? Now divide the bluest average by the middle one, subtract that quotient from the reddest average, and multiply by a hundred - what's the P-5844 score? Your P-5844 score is 22.7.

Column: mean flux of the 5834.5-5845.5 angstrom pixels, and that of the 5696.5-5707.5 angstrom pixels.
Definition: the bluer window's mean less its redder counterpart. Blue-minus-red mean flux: -0.32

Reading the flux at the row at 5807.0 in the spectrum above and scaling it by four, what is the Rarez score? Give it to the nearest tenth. 64.8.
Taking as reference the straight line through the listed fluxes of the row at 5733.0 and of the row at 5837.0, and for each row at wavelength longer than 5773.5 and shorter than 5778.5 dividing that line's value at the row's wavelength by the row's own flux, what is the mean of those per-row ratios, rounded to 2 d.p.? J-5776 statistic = 0.99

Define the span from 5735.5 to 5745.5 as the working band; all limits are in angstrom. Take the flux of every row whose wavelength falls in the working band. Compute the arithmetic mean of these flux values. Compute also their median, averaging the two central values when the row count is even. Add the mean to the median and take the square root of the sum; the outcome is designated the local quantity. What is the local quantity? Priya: 5.76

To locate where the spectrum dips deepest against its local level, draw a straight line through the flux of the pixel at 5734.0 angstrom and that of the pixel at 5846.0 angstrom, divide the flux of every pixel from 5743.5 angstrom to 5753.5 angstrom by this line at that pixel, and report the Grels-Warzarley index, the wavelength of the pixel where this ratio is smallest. 5753.0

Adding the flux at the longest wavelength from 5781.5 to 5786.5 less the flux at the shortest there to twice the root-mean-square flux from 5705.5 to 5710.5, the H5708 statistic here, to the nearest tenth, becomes 30.6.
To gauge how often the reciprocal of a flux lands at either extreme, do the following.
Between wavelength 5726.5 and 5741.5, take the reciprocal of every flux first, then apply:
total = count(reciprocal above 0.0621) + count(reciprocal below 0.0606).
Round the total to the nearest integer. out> 4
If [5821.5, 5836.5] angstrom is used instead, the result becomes 6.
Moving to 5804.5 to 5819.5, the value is 5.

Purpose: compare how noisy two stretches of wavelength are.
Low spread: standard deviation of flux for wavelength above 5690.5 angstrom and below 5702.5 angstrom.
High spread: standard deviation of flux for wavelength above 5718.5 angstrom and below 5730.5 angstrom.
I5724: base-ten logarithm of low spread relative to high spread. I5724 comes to -0.11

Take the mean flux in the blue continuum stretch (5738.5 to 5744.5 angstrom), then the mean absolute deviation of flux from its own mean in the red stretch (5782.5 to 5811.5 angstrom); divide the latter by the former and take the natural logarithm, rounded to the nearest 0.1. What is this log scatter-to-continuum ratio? -3.9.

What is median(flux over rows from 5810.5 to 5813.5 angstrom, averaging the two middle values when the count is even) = 16.50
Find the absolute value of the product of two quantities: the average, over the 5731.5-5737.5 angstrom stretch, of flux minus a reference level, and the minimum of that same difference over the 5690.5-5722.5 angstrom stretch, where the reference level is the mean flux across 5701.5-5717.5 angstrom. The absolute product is 0.41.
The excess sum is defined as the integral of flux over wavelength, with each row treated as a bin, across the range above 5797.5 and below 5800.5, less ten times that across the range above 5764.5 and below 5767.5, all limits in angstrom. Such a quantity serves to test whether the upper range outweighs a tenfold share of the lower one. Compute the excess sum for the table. -442.9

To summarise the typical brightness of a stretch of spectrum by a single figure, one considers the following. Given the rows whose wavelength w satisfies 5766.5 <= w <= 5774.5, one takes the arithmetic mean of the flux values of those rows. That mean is 16.5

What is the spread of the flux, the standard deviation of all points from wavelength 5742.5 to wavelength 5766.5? 0.32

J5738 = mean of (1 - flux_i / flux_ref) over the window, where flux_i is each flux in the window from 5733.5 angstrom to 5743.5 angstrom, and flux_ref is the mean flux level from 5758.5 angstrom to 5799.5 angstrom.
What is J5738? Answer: -0.022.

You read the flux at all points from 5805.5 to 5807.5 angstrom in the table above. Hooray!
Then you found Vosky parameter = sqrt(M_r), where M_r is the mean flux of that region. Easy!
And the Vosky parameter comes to 4.03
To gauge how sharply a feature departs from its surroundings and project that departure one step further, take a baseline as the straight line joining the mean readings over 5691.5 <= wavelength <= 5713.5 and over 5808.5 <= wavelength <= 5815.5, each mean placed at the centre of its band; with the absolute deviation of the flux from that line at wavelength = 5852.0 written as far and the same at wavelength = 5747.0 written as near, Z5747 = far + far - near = 1.1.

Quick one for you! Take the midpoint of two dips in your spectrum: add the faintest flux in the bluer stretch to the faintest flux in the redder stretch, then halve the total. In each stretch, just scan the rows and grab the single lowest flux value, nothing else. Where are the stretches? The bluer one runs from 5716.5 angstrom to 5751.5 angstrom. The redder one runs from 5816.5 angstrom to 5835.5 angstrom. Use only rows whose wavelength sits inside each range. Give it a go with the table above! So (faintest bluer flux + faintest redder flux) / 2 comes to 16.0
